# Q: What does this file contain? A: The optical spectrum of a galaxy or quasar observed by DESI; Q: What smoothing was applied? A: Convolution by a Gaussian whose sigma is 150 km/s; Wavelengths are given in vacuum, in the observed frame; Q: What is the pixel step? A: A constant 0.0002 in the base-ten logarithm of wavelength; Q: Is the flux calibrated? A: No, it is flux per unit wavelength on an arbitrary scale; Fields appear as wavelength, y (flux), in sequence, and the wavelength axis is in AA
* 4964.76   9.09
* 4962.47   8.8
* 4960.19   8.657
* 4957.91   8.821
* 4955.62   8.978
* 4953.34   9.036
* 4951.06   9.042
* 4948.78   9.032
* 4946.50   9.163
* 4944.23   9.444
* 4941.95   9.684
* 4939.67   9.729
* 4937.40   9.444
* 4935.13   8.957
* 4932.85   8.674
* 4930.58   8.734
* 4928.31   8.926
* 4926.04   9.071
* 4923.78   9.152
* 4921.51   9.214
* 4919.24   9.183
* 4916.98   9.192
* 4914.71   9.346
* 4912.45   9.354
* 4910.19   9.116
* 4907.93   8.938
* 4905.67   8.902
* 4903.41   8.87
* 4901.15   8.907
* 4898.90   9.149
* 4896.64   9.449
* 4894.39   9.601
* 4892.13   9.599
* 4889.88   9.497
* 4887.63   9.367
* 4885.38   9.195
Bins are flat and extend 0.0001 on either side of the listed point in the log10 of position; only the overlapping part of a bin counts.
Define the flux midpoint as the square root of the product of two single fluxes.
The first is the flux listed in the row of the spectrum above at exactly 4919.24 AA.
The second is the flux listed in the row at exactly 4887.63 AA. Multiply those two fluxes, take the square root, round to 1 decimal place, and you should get 9.3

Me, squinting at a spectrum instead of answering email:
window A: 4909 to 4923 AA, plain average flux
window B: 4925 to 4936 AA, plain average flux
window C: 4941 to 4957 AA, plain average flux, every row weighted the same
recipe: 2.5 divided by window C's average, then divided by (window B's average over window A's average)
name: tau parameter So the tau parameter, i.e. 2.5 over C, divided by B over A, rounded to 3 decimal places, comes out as 0.283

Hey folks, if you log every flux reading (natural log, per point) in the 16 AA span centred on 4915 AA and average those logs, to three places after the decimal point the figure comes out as 2.218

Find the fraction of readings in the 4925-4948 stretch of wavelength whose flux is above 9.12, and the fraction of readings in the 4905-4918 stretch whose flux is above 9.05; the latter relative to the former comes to 1.33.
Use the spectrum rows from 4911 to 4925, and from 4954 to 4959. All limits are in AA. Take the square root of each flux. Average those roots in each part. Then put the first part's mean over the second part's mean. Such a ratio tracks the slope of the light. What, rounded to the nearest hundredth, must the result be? 1.02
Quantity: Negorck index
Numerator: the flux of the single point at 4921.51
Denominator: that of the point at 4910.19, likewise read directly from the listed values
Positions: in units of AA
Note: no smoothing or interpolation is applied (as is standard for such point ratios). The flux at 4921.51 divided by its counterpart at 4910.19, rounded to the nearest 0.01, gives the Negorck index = 1.01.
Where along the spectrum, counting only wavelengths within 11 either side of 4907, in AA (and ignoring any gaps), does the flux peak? 4896.64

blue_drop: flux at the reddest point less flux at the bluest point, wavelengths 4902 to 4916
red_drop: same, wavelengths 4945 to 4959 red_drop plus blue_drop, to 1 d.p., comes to 0.1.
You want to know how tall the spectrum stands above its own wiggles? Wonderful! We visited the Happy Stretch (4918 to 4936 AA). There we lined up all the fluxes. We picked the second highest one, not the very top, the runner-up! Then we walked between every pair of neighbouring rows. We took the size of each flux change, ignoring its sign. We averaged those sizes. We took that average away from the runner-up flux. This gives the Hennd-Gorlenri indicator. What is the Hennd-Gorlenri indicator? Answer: 9.1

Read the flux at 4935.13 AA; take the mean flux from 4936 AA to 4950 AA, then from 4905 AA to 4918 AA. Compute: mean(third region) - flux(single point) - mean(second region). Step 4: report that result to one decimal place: -9.2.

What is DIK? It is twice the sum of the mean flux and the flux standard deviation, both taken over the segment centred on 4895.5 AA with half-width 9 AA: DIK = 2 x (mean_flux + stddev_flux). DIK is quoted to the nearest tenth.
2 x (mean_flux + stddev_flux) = 19.2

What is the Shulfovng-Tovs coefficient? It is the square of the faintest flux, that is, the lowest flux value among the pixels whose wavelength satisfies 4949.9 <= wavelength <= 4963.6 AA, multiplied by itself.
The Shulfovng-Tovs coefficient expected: 74.9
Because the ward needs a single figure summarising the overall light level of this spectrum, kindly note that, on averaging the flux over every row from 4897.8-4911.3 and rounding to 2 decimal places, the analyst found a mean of 8.98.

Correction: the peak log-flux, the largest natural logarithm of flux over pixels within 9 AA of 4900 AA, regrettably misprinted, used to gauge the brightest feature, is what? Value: 2.26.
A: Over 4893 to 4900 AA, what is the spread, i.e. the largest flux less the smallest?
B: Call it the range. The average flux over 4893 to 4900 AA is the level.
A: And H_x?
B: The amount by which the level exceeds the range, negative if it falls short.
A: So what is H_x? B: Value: 8.95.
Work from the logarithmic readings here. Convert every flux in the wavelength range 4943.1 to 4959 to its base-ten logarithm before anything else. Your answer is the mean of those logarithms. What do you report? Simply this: 0.958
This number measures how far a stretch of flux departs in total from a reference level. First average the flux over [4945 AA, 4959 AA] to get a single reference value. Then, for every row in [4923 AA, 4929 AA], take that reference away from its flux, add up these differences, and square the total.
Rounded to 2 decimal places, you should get 0.01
